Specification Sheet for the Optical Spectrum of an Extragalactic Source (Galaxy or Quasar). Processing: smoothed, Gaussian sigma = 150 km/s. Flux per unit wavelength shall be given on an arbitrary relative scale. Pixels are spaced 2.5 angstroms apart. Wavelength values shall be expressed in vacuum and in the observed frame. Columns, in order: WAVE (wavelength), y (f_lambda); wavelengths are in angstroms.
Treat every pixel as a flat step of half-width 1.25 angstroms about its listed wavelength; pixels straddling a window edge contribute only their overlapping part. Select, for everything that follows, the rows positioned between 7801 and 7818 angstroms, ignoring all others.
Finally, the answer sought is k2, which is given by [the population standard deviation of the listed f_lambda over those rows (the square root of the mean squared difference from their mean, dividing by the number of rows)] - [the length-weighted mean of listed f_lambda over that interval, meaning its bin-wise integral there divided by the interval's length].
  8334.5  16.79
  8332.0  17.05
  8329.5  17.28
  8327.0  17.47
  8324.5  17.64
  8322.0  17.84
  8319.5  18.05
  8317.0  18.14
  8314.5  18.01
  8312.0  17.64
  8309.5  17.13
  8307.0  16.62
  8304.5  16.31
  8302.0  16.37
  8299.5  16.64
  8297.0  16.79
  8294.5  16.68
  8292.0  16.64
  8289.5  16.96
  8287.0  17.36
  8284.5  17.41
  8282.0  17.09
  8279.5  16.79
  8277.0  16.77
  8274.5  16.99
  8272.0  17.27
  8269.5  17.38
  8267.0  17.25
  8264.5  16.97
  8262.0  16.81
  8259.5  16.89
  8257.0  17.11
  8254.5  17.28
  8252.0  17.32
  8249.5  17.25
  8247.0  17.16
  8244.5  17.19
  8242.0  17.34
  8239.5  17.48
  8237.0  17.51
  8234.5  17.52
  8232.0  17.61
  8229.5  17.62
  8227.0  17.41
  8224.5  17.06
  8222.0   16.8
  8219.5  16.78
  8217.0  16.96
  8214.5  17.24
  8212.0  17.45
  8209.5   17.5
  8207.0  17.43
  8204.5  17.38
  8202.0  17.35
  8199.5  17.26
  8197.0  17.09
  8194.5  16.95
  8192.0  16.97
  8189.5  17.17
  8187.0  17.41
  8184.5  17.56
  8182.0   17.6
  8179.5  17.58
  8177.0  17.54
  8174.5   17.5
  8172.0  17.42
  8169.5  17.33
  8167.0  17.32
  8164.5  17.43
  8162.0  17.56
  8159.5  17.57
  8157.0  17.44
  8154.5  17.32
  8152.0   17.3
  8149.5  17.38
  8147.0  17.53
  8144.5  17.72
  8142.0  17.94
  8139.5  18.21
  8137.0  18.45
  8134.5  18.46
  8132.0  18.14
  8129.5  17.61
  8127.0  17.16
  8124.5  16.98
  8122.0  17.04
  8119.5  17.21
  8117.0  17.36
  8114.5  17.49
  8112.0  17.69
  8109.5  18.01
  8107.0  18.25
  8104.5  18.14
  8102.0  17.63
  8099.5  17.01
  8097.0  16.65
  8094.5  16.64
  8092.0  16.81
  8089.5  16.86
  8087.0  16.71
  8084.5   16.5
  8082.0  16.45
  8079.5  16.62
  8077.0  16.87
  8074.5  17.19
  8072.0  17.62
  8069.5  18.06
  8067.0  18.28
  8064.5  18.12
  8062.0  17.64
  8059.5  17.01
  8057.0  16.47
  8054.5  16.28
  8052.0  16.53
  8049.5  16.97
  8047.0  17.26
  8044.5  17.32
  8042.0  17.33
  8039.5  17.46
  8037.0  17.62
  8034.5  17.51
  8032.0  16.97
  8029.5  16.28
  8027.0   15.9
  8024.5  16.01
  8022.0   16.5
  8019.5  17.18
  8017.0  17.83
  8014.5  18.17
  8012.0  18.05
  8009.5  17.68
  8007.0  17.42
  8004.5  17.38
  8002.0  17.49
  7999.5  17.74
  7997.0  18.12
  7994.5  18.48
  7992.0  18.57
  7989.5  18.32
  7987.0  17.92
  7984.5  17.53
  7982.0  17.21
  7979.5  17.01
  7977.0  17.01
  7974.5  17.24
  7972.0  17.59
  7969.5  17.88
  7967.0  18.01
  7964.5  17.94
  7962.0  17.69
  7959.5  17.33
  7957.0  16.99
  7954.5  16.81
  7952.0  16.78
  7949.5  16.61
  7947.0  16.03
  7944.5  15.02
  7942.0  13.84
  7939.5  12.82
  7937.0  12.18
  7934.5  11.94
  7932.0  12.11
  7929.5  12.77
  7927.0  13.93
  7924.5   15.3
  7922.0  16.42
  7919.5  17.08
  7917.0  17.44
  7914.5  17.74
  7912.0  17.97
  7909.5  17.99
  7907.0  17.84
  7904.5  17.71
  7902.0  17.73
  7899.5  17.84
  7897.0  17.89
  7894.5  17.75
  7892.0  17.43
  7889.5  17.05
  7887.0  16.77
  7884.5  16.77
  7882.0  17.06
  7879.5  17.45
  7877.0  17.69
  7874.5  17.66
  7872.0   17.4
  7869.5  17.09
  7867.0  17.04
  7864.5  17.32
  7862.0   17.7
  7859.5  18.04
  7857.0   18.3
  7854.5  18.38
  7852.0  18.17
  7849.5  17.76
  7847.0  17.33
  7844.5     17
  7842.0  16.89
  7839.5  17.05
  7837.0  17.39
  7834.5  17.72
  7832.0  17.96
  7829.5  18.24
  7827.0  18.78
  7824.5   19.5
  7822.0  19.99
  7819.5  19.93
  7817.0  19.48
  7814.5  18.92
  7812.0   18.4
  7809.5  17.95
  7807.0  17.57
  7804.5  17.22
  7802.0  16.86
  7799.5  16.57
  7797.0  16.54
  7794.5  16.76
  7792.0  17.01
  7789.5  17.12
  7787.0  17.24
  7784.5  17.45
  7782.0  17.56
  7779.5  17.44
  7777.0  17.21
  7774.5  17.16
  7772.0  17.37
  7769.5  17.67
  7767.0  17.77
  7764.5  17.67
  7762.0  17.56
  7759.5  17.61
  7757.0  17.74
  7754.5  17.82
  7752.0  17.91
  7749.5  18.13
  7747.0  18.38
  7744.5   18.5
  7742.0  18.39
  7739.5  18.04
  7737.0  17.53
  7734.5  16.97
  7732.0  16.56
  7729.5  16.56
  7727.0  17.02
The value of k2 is -17.2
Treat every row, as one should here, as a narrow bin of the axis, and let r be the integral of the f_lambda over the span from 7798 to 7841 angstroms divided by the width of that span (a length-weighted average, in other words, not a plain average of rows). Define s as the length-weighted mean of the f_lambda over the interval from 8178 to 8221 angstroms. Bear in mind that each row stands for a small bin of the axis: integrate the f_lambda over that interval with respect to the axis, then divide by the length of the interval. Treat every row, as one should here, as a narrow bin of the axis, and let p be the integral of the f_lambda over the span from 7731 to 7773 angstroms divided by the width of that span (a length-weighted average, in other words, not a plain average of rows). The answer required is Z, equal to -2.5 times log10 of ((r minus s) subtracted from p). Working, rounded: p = 17.8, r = 18.2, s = 17.3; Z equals -3.07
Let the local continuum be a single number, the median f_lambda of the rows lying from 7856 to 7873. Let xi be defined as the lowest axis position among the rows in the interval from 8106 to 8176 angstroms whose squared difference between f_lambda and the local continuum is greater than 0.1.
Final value 8107.0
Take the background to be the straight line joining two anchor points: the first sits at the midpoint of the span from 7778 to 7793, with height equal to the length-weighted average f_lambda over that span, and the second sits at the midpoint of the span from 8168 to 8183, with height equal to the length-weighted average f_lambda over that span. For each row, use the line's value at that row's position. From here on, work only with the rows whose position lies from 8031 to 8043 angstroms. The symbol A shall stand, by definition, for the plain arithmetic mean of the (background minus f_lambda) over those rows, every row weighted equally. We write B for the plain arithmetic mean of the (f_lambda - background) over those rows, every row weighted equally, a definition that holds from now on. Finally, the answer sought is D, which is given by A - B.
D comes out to 0.1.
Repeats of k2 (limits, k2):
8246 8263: -16.9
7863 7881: -17.1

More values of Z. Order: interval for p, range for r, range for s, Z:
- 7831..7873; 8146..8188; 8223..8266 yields -3.10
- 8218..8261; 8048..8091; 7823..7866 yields -3.14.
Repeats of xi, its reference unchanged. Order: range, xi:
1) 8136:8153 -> 8137.0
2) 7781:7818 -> 7792.0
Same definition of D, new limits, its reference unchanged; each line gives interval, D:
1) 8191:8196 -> 1.1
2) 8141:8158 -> -0.1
